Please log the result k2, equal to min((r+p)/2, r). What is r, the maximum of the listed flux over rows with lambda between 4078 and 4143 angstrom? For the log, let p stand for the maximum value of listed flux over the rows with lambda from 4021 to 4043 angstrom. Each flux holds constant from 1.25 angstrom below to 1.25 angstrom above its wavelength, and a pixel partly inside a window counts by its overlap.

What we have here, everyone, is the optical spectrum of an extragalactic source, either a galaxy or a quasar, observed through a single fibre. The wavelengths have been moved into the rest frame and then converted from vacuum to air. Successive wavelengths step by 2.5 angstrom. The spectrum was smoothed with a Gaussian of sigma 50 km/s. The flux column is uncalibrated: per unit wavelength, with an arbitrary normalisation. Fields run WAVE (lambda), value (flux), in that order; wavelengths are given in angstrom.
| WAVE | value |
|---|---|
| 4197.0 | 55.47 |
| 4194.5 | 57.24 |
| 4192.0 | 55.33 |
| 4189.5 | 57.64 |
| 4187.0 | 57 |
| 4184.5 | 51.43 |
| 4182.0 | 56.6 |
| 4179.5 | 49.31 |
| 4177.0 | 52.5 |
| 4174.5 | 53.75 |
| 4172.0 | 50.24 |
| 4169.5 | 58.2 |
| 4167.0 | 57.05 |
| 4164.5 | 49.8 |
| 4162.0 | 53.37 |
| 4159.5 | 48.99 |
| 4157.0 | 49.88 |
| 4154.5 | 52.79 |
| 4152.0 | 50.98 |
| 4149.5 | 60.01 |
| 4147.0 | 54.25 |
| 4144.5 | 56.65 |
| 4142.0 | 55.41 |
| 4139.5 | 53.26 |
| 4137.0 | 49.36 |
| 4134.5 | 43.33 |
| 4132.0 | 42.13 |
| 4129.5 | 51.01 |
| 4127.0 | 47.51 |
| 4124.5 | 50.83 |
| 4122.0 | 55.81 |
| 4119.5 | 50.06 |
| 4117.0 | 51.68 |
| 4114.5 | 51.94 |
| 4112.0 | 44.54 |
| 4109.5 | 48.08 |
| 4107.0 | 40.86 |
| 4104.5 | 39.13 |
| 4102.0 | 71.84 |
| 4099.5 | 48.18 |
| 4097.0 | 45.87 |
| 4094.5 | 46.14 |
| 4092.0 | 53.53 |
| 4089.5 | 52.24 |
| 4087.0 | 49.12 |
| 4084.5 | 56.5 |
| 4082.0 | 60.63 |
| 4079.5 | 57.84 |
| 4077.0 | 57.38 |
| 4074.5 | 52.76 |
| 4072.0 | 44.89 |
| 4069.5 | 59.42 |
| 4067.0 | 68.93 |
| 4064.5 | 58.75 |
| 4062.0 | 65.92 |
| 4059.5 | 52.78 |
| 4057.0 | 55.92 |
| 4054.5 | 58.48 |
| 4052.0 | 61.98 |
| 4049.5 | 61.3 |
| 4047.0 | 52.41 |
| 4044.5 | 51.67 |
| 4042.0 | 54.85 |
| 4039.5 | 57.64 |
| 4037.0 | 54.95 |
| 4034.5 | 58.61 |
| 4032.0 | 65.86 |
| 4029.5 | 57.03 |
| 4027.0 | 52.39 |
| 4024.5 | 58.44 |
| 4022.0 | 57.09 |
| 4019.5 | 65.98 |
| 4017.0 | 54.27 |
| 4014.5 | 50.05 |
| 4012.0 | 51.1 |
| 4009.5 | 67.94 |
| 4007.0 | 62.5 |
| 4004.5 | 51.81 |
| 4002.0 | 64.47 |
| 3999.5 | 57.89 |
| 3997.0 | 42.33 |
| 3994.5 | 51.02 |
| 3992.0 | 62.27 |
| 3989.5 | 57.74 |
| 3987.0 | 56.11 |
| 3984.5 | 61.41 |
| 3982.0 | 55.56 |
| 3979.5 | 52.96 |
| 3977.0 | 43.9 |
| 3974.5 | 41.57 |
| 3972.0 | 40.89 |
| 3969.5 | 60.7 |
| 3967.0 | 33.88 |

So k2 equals 69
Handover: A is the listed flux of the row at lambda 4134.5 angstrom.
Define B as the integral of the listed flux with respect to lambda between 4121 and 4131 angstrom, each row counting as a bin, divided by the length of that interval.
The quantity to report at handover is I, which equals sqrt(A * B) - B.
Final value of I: -4.0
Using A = 43.33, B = 51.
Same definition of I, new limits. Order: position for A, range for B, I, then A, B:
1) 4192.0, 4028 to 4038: -1.9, 55.33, 59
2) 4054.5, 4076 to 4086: 0.3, 58.48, 58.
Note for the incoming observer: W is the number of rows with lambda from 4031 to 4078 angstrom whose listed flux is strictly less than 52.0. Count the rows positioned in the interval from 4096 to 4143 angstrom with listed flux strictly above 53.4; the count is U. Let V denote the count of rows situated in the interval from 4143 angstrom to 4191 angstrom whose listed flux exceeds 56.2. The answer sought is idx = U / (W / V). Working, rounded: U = 3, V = 7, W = 2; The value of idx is 10.5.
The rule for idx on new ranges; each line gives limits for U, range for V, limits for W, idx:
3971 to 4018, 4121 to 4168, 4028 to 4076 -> 15.0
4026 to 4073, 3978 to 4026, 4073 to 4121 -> 12.7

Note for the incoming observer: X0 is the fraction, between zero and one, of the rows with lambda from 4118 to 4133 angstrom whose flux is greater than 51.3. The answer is 0.17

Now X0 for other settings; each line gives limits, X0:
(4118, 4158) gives 0.44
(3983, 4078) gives 0.87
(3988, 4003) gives 0.67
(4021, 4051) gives 1.00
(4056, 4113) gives 0.61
